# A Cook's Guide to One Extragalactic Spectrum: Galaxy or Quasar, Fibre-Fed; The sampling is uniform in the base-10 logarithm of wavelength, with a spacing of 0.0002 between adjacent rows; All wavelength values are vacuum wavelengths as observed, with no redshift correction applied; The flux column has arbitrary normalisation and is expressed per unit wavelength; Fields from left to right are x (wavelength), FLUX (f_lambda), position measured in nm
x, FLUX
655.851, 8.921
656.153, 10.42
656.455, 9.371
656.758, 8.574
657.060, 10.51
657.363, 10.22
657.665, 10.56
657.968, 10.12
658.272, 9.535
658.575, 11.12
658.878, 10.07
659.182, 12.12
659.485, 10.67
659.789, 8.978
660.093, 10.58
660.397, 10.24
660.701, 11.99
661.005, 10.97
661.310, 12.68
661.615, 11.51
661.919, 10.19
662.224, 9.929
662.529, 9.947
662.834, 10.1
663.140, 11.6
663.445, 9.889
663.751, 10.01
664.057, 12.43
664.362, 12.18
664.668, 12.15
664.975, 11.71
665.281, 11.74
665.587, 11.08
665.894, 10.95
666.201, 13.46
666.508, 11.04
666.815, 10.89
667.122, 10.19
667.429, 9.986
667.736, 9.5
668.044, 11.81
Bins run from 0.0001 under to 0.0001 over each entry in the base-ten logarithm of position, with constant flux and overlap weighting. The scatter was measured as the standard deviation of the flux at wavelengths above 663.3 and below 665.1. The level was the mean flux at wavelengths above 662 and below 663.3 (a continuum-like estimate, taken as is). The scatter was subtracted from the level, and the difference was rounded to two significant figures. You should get 9.3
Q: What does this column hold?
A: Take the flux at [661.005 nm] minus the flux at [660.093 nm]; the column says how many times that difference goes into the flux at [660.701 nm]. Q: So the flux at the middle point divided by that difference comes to 31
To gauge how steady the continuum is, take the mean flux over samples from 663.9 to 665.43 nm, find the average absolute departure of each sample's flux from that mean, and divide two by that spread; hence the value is 7.9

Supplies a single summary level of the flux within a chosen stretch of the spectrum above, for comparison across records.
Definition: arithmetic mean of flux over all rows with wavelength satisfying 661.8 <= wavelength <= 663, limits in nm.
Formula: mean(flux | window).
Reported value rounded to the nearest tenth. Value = 10.0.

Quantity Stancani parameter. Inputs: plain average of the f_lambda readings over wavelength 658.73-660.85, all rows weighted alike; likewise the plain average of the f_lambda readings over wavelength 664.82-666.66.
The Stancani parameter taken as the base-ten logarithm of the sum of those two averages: 1.35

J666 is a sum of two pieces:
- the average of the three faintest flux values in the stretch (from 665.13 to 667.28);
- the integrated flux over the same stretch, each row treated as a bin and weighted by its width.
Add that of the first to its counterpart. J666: 35.0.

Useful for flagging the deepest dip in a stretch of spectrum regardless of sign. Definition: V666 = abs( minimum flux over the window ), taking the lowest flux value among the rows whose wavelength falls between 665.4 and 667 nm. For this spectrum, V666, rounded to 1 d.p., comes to 10.9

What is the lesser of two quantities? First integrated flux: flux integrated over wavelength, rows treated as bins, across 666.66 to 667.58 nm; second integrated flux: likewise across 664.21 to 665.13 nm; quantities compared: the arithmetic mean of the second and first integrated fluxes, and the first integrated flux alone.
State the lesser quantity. 9.5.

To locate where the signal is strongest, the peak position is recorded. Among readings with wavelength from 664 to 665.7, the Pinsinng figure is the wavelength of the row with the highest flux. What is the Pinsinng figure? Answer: 664.057 nm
